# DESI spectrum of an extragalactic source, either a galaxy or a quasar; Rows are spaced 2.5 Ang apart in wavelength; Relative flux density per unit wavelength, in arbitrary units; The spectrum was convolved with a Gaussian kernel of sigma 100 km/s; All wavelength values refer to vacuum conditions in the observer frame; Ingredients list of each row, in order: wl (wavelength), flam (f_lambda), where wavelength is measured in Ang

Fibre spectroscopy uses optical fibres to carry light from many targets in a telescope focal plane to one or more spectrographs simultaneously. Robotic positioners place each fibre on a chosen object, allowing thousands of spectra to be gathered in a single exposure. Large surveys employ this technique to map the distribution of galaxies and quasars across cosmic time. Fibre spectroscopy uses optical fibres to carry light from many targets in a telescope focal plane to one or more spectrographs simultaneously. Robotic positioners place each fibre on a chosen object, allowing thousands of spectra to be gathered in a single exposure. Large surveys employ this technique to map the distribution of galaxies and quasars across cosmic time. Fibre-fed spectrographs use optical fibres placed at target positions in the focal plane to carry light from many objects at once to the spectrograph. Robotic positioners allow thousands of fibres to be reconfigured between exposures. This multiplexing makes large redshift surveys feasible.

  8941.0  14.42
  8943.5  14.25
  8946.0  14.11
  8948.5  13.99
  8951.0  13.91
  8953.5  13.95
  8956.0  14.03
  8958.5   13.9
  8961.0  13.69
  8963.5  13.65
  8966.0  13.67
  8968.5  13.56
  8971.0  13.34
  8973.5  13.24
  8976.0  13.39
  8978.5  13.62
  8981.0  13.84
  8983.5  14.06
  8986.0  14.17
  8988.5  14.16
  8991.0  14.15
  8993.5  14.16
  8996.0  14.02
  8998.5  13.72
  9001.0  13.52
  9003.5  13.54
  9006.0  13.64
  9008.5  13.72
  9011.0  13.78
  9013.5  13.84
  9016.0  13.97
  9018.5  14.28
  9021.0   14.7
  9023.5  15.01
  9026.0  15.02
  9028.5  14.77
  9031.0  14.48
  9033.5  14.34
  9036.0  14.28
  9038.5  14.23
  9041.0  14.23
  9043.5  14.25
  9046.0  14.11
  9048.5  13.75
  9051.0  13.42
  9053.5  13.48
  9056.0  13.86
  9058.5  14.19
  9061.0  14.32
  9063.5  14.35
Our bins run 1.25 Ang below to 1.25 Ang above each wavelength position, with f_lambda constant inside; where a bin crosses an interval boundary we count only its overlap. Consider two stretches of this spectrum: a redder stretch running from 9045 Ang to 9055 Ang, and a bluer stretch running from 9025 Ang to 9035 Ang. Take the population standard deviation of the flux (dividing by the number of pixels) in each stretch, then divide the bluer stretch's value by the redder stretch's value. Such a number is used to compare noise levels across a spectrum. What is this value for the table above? 1.0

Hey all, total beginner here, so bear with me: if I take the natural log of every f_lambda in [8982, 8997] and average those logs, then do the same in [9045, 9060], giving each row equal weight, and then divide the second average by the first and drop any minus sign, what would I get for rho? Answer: 0.991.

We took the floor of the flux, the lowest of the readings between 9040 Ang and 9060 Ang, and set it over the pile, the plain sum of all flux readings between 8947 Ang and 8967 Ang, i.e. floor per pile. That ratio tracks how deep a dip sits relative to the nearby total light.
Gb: 0.121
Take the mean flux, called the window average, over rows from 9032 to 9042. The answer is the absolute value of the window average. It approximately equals 14.3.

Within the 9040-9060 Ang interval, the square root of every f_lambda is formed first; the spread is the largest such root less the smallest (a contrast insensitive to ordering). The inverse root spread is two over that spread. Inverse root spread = 18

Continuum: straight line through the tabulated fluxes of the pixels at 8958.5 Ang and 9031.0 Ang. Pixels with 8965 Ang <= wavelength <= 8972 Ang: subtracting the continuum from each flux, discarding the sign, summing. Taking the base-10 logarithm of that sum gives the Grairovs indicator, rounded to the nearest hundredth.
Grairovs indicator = 0.14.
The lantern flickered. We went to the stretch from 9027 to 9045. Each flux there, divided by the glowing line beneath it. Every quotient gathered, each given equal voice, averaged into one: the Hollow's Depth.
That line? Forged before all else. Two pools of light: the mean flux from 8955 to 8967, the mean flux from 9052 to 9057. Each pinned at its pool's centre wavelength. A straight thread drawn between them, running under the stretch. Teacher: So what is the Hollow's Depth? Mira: 1.05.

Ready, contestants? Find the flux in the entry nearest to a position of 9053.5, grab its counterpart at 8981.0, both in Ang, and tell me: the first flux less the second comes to -0.36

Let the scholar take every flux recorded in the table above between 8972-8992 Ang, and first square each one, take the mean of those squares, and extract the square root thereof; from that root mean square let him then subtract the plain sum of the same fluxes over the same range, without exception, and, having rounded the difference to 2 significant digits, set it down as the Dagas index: -97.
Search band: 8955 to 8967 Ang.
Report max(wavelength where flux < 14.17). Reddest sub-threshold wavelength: 8966.0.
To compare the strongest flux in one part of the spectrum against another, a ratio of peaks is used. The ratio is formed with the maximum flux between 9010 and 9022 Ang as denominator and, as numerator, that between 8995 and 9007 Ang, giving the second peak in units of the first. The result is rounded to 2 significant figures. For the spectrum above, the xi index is 0.95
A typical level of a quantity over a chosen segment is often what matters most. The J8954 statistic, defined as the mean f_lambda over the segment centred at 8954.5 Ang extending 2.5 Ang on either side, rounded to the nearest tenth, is 14.0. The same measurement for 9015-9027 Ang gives 14.6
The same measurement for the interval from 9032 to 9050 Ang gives 14.2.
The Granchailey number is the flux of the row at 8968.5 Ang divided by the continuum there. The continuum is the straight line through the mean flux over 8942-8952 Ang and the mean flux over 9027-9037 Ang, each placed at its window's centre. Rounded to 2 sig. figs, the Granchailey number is 0.96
